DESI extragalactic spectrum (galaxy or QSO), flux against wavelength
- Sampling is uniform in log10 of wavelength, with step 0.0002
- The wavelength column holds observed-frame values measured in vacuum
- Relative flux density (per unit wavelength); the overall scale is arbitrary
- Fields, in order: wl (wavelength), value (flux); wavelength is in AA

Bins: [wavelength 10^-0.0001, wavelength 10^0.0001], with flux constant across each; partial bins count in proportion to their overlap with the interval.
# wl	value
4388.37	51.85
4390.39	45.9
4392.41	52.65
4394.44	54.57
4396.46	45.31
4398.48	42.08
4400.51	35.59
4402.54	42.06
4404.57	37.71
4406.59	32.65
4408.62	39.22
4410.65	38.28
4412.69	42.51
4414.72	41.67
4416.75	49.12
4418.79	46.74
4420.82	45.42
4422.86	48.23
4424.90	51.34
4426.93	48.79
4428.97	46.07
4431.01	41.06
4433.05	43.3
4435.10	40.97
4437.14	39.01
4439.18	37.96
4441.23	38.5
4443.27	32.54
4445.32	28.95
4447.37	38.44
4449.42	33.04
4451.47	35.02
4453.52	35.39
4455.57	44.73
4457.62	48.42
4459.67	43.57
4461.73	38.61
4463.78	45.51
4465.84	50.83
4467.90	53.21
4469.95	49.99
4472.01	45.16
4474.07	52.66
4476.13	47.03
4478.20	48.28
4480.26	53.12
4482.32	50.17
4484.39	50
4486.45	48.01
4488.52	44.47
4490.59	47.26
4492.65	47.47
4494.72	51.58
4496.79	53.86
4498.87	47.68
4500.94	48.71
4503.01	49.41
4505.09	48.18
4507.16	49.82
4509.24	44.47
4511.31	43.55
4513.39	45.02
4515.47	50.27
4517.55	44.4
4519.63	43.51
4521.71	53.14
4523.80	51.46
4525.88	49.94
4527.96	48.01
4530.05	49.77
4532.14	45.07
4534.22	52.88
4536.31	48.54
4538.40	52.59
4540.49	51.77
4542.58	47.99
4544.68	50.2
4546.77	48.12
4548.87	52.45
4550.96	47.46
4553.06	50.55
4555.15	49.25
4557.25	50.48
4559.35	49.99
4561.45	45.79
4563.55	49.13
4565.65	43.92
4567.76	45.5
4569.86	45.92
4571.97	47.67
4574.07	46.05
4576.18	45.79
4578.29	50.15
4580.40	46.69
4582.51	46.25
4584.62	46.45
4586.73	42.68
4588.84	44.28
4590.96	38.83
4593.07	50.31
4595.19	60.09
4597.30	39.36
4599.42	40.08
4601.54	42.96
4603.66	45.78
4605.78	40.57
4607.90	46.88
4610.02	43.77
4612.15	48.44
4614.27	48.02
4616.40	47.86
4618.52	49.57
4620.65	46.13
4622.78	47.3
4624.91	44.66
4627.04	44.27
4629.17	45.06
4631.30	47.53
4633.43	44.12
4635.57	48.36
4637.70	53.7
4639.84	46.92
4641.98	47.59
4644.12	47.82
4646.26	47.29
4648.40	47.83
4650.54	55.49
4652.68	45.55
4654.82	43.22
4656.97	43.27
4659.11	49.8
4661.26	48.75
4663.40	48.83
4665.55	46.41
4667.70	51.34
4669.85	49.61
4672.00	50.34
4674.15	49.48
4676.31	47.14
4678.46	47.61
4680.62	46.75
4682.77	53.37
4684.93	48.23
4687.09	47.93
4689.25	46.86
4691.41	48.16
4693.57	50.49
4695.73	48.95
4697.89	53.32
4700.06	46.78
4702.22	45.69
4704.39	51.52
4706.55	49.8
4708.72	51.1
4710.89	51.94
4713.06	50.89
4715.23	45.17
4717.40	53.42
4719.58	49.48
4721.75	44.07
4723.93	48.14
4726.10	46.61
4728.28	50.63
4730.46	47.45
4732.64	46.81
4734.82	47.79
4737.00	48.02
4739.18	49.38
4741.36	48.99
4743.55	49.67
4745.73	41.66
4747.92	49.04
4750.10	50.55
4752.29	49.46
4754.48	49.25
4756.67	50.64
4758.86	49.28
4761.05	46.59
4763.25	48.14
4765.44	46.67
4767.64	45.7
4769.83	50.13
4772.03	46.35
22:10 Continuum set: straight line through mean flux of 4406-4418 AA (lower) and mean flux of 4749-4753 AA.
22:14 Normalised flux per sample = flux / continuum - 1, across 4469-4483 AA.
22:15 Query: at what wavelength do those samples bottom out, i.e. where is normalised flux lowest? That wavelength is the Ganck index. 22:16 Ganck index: 4472.01 AA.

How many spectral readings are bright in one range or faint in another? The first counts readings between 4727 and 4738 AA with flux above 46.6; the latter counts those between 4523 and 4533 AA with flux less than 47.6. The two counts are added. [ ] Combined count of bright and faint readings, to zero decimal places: 6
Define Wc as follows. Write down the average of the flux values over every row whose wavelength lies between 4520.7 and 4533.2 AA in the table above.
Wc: 49.6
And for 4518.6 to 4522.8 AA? 48.3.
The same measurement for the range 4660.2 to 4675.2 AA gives 49.3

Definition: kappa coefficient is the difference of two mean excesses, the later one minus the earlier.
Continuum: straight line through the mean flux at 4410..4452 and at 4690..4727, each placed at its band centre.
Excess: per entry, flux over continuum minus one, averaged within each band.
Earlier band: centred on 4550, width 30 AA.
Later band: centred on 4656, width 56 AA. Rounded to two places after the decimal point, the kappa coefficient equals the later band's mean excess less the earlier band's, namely -0.10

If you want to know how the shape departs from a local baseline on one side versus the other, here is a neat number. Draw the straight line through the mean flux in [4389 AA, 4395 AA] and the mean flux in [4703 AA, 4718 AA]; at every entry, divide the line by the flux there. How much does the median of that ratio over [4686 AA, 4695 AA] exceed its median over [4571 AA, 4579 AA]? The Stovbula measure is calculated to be -0.03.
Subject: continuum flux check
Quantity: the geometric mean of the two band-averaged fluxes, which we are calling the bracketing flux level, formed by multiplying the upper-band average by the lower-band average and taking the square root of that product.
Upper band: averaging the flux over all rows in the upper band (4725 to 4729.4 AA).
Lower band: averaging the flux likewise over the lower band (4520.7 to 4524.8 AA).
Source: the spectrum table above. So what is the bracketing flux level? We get 50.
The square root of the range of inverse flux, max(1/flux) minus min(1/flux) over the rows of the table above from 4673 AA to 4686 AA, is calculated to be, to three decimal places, 0.052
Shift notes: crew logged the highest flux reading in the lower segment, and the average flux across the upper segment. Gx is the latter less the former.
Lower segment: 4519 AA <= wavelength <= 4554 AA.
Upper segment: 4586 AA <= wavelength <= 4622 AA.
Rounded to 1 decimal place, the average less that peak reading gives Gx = -7.5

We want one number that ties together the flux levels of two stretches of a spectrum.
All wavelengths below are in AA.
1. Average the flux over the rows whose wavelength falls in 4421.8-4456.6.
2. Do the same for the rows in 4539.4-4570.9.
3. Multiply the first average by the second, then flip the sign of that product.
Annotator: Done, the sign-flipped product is -1952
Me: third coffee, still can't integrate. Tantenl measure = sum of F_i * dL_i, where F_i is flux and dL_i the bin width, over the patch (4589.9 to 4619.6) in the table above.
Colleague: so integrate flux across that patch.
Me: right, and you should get 1363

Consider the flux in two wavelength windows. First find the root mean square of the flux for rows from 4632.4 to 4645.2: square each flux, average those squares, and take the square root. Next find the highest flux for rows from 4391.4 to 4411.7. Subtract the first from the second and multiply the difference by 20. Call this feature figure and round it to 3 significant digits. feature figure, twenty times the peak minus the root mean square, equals 128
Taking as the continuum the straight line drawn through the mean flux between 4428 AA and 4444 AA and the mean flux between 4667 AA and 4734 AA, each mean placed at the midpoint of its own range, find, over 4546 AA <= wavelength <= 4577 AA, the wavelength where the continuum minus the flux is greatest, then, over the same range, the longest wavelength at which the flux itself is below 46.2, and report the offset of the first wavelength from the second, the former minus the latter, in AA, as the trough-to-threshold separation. -10.5 AA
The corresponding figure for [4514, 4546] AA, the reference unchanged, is -12.5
